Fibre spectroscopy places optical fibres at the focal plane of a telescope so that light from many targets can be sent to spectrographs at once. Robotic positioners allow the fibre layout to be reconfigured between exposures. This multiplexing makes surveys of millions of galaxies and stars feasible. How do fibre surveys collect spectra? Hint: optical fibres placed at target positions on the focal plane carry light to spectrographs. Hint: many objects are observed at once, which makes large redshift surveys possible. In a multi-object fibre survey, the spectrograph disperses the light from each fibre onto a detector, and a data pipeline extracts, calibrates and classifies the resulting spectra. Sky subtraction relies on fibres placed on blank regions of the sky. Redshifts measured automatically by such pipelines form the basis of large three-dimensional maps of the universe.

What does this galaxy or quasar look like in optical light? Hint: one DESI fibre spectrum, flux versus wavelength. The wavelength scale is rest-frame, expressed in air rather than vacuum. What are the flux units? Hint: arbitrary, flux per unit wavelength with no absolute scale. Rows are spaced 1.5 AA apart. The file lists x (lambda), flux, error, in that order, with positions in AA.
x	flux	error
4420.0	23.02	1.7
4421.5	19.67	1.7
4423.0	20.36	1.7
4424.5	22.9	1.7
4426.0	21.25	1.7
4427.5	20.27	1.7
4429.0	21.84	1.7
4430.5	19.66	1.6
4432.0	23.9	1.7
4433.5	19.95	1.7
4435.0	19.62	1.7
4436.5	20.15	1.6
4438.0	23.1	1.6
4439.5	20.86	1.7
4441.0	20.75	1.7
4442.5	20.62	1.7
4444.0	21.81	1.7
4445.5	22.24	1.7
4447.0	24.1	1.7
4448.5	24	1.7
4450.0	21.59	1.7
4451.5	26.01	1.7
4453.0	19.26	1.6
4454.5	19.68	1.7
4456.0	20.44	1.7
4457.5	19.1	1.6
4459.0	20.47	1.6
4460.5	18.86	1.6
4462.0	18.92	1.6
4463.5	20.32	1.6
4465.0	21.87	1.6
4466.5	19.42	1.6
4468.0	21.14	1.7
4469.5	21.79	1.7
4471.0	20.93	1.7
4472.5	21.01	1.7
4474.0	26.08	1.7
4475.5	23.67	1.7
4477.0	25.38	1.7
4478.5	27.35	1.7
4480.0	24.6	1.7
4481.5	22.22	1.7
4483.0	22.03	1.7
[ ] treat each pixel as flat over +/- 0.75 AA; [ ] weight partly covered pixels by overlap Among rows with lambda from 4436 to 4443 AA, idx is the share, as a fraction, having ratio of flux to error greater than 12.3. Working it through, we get 0.4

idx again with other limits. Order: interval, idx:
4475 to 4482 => 1.0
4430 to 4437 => 0.4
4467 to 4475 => 1.0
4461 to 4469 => 0.6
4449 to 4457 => 0.4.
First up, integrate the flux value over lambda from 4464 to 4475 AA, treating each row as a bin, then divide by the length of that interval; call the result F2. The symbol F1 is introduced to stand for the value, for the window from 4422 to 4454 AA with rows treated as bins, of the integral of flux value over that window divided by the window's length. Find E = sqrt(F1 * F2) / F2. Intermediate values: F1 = 21.6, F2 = 21.76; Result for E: 1.00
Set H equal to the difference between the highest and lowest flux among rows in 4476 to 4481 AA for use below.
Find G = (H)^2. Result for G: 7.6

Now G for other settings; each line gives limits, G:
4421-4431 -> 10.5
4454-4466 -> 9.1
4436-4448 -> 15.6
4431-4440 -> 18.3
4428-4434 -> 18.0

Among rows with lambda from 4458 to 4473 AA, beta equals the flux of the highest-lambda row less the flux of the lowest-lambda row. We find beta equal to 1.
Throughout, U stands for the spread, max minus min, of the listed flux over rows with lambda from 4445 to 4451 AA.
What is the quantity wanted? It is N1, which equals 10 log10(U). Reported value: 4.0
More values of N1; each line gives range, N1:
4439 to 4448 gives 5.4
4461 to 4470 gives 4.7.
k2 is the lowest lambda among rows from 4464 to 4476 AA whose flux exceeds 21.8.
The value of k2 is 4465.0 AA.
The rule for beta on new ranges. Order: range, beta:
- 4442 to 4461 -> -2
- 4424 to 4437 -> -3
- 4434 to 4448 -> 4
